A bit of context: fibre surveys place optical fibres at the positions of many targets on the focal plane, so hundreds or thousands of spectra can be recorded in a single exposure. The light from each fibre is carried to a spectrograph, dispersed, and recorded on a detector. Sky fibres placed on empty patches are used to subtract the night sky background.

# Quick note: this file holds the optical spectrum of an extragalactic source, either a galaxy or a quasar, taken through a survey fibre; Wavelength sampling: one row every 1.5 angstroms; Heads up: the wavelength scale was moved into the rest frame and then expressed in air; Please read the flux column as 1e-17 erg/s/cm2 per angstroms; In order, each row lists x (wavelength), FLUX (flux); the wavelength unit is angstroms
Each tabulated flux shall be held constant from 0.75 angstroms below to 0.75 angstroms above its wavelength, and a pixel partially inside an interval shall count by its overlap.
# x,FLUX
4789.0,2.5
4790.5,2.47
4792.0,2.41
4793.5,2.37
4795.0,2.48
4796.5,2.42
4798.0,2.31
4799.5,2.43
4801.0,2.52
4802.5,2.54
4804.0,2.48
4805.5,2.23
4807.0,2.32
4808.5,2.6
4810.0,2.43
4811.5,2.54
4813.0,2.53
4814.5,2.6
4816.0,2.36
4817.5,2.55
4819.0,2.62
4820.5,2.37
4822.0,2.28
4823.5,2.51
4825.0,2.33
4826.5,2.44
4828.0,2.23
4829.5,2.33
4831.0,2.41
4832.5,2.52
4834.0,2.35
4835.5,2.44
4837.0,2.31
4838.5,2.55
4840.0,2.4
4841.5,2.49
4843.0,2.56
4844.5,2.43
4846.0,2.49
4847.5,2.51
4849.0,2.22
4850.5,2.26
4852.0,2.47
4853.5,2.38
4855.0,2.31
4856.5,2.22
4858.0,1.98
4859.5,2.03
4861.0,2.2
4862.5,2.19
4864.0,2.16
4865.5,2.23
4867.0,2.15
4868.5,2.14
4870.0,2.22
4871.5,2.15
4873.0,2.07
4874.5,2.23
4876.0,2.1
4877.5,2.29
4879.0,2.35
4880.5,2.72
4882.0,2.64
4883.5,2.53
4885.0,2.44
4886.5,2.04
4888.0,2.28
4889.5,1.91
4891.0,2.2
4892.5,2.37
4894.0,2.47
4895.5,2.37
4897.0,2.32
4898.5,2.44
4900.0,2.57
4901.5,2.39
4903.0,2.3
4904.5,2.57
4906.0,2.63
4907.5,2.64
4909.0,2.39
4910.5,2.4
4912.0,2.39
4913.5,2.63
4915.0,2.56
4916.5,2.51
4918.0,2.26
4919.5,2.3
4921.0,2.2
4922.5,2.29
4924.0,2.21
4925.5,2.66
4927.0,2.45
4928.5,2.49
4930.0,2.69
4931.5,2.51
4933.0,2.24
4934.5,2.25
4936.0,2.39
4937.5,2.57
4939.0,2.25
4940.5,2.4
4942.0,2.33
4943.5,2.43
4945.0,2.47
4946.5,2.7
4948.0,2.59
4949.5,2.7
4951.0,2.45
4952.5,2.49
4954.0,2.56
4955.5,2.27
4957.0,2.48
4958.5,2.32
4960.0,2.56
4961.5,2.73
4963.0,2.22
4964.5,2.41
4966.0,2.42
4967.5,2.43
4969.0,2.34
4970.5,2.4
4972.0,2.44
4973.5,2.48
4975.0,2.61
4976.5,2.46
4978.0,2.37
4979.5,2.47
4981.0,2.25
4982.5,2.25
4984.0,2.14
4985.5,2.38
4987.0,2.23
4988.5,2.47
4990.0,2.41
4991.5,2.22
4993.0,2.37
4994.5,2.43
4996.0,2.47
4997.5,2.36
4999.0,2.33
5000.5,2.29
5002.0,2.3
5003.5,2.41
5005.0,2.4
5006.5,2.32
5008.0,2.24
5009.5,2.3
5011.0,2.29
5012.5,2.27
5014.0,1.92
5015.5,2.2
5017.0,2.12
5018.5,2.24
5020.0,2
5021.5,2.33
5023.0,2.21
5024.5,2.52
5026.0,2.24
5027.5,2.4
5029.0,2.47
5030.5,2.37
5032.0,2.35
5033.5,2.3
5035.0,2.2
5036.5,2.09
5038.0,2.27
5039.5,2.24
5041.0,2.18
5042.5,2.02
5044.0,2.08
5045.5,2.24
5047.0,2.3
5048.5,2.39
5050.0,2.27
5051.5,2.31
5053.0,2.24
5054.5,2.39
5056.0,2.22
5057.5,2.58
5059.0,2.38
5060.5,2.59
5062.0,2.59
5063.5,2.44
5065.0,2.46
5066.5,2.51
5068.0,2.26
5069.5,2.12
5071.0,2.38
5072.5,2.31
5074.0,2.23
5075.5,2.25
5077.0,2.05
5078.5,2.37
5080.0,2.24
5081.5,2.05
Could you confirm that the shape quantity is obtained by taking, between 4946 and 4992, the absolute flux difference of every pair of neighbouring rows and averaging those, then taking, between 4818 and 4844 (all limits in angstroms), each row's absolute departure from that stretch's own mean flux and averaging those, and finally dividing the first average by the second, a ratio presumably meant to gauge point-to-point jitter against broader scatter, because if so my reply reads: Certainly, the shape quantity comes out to 1.6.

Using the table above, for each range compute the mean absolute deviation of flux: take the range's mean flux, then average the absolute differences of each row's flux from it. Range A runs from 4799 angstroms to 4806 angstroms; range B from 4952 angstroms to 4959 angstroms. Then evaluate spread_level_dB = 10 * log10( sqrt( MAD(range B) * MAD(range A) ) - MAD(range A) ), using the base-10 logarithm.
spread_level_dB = -21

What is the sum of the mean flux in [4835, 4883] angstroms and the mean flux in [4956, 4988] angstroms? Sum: 4.71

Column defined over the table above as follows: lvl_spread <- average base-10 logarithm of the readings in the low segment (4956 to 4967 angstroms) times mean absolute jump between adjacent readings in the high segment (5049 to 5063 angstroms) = 0.058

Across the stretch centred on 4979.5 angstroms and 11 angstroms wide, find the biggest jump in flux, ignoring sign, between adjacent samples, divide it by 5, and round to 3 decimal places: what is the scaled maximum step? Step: 0.044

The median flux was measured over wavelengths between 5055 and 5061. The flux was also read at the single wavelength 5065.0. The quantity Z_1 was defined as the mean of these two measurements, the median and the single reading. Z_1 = 2.47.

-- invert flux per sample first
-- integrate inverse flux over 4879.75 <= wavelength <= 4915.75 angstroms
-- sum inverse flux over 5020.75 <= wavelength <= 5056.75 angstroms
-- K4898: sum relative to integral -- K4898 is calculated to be 0.707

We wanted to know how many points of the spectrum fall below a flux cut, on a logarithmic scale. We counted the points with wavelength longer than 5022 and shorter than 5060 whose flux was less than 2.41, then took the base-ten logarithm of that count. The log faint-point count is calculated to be 1.34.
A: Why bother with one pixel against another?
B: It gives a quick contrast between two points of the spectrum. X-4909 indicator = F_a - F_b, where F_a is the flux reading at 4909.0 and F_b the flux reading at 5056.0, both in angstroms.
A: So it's 0.17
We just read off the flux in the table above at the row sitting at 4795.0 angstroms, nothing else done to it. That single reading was 2.48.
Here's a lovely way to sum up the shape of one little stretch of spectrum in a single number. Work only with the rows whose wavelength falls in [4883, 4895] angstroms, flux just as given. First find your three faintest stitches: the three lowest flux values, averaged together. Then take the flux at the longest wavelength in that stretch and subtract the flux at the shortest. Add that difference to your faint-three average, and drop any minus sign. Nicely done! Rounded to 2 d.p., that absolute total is 1.99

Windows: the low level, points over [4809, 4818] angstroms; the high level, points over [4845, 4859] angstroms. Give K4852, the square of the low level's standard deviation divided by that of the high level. 0.3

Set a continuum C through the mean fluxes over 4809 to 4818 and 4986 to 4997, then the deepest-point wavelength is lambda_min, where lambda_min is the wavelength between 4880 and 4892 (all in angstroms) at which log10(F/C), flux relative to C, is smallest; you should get 4889.5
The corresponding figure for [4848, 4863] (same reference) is 4858.0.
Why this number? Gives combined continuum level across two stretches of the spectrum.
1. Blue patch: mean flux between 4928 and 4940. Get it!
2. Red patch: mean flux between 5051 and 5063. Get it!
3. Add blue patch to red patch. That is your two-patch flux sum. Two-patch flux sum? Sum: 4.84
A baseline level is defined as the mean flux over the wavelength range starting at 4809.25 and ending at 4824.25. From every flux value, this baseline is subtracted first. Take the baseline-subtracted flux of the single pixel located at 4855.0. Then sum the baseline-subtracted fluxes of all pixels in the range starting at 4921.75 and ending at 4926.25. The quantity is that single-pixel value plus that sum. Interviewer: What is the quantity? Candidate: -0.4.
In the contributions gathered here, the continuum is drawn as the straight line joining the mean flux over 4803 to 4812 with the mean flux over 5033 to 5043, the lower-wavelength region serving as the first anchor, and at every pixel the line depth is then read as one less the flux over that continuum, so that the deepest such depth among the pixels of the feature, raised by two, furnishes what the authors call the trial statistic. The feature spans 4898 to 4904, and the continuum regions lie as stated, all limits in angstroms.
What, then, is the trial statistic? 2.01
